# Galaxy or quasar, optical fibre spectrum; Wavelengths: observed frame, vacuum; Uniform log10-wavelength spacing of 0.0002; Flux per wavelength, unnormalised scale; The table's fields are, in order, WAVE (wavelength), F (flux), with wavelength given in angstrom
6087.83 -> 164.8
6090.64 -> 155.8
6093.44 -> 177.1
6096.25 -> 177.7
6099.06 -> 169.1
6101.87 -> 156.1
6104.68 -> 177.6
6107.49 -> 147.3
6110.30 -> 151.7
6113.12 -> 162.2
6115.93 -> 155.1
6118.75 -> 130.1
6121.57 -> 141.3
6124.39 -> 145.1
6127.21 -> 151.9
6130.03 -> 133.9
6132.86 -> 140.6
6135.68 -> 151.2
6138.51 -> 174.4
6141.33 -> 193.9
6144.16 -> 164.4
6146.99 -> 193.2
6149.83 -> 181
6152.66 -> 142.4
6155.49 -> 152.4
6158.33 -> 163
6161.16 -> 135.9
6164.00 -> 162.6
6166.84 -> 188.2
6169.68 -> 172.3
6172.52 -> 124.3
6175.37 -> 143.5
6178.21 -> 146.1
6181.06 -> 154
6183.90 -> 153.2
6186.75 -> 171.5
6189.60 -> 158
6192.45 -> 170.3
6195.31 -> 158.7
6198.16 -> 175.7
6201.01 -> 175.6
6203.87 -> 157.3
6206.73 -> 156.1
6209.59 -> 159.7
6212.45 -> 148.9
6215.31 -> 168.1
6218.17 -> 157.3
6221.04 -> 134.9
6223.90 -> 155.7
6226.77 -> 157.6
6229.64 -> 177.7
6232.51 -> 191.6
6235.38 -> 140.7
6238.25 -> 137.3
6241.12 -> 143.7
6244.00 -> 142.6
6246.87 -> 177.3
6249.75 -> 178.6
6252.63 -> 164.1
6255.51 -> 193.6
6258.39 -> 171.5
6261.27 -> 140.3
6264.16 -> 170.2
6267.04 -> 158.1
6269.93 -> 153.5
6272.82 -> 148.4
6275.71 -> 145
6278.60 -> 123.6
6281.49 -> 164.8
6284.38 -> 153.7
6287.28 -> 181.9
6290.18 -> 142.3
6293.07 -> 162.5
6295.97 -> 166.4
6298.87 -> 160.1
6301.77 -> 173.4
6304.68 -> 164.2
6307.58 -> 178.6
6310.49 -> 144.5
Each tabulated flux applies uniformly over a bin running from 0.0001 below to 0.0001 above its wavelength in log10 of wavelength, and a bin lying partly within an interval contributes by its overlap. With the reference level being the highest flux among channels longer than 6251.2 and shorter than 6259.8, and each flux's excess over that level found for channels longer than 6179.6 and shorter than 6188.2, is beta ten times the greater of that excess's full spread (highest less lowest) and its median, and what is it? 183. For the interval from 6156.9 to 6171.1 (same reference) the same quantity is 523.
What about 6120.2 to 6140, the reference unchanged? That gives 405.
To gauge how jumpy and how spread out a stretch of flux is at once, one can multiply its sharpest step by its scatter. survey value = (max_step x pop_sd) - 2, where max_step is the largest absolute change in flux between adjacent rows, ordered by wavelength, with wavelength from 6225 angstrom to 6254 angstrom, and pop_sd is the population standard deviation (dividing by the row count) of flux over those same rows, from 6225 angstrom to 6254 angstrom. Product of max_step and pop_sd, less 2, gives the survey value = 940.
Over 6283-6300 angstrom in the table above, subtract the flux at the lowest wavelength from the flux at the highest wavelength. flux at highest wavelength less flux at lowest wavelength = 6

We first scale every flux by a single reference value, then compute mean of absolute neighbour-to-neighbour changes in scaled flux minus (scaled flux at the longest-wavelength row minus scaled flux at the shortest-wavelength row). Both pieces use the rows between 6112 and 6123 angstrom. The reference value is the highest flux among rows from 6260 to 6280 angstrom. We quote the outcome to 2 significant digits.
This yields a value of 0.21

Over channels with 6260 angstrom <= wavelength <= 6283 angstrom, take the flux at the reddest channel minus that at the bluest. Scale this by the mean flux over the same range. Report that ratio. 0.16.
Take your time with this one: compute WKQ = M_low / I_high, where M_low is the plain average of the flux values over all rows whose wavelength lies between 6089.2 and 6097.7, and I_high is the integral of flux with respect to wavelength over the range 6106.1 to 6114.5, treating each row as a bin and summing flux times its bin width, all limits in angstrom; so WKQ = 0.13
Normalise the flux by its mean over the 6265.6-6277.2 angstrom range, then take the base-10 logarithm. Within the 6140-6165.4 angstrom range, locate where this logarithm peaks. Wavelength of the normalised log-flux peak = 6141.33 angstrom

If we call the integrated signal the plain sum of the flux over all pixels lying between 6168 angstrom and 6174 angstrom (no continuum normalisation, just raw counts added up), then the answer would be 297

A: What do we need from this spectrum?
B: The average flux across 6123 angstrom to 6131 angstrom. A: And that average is 144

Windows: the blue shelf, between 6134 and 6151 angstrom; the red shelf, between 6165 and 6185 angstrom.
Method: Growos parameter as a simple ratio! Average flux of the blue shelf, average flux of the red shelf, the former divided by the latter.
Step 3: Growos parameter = 1.14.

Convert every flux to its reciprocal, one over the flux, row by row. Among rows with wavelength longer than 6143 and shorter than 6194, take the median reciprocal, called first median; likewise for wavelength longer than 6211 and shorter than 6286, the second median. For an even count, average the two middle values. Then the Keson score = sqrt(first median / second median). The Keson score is 0.99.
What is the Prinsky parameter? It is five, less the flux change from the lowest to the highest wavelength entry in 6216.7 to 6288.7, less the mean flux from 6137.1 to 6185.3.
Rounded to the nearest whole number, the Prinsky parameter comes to -181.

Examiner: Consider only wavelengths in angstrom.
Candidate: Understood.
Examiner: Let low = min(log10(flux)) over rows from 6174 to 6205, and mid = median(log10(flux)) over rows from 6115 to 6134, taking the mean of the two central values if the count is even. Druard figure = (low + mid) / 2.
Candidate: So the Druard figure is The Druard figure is 2.15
